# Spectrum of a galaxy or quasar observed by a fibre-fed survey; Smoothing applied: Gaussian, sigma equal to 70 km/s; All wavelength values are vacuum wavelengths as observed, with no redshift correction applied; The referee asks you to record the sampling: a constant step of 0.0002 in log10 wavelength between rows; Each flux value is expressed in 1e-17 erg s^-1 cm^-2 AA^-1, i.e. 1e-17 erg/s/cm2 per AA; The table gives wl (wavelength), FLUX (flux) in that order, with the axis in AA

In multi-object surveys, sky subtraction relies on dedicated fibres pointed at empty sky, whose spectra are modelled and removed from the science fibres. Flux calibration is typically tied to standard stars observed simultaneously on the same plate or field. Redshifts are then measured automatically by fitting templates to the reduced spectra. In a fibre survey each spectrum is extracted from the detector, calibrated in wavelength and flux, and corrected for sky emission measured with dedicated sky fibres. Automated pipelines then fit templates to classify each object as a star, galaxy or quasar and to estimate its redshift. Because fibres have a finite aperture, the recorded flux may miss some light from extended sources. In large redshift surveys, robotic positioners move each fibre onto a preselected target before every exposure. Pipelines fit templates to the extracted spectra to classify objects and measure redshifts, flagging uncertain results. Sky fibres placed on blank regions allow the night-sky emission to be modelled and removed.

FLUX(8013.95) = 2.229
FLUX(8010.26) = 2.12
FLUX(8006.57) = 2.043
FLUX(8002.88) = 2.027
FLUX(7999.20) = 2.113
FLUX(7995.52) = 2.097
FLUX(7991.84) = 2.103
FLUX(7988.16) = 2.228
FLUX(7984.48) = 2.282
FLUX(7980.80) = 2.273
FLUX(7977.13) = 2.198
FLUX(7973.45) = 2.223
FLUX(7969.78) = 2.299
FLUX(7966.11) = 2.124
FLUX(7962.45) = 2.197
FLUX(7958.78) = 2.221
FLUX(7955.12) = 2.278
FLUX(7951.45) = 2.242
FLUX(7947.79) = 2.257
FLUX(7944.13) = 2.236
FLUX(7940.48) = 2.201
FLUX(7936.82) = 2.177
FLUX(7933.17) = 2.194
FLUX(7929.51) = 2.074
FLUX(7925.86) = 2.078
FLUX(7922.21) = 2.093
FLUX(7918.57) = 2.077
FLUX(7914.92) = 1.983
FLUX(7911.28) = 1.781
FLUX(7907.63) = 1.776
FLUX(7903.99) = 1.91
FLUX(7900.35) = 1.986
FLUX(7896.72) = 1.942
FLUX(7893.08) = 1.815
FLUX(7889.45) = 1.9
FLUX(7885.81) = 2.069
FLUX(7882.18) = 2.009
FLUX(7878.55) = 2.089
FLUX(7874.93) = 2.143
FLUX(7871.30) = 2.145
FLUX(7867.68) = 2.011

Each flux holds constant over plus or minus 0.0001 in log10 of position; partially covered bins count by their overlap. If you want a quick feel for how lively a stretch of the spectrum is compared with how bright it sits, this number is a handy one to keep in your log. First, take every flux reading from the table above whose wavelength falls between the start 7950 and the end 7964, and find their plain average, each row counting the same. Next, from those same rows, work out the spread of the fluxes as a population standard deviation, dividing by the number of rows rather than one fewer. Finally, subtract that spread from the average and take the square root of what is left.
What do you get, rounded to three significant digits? 1.48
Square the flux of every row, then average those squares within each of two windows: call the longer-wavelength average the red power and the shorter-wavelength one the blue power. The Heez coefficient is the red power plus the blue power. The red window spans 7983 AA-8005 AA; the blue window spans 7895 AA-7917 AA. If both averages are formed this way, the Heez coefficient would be 8.2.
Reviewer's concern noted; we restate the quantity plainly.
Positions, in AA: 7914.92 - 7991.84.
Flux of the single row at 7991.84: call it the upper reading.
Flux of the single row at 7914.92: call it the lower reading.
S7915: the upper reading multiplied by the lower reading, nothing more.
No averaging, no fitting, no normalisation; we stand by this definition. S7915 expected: 4.2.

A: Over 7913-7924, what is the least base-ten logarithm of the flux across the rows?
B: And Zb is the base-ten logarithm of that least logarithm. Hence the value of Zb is -0.53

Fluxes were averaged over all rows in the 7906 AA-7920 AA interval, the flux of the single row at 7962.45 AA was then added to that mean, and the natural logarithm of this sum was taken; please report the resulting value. 1.41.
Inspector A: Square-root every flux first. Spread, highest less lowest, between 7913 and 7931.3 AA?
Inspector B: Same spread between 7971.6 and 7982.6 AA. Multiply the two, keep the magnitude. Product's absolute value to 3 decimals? 0.001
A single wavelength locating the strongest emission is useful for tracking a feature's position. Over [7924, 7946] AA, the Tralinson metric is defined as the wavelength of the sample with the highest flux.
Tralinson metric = 7944.13 AA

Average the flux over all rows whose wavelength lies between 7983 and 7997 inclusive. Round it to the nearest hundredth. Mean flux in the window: 2.18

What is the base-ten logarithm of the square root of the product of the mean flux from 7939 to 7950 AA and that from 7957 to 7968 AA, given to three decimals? 0.344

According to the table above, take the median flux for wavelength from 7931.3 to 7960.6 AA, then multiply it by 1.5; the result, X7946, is 3.34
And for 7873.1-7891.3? 3.10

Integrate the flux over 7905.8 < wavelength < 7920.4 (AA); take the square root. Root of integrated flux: 5.27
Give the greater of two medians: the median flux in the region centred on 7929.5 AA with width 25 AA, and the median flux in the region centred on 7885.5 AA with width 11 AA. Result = 2.09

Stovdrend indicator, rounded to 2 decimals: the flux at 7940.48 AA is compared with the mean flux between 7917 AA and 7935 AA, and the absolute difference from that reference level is 0.10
